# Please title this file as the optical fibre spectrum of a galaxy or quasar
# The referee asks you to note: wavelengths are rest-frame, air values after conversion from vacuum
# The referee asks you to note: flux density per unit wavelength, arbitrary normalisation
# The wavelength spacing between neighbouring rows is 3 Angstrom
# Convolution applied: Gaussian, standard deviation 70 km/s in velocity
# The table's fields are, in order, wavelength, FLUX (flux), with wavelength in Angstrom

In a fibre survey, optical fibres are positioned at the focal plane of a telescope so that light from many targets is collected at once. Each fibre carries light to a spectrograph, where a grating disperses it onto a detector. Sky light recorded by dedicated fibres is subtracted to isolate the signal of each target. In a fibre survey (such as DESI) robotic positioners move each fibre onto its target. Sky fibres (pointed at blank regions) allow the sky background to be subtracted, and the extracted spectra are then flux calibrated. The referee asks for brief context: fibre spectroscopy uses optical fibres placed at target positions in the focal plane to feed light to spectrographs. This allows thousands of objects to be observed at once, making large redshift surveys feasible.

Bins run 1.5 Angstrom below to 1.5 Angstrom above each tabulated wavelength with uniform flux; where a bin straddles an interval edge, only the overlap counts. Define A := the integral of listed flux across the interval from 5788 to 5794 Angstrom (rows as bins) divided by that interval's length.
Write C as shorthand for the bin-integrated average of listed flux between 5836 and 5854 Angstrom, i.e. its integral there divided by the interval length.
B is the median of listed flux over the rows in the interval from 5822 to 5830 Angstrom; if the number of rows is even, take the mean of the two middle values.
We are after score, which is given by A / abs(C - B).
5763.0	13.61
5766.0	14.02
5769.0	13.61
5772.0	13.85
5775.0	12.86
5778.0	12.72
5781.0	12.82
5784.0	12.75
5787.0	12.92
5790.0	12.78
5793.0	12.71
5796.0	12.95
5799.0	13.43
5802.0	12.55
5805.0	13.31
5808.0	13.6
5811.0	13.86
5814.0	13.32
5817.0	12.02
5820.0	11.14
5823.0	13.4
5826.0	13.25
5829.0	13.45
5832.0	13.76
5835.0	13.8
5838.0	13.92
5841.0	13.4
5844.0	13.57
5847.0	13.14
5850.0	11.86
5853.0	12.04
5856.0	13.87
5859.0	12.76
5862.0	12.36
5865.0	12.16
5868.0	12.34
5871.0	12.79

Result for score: 35.2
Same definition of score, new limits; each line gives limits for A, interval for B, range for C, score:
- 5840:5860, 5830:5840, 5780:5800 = 14.3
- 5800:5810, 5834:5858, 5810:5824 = 16.5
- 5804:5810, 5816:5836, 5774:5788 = 22.8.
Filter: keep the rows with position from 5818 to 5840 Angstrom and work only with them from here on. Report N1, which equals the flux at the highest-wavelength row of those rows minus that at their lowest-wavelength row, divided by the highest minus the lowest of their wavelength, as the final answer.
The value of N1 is 0.15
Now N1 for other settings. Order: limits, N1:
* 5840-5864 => -0.05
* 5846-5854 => -0.18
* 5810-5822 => -0.30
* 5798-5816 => -0.01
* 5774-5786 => -0.01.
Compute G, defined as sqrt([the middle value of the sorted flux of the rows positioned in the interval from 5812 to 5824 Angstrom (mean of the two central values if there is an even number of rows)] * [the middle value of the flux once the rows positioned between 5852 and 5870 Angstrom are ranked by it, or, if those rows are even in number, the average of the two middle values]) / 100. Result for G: 0.125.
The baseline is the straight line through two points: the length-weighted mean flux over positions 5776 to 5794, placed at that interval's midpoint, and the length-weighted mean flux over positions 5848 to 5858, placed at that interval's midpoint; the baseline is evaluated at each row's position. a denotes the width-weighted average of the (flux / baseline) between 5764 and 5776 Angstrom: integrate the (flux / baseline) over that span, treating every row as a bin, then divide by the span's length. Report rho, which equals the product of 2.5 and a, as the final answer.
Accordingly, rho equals 2.65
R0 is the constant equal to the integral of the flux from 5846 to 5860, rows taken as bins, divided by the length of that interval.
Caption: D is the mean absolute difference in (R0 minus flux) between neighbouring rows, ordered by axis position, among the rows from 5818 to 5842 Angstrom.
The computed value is 0.51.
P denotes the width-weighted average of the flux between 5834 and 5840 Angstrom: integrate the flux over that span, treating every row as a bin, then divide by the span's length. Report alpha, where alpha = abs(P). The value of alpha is 13.8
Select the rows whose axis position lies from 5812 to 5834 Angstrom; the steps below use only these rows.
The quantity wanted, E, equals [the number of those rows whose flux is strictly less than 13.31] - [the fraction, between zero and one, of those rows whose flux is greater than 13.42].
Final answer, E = 2.7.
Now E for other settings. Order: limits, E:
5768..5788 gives 4.7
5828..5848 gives 0.3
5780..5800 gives 5.9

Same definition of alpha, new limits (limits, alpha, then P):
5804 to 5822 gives 12.9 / 12.9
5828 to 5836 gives 13.7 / 13.7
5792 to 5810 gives 13.1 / 13.1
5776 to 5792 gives 12.8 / 12.8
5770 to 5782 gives 13.1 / 13.1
